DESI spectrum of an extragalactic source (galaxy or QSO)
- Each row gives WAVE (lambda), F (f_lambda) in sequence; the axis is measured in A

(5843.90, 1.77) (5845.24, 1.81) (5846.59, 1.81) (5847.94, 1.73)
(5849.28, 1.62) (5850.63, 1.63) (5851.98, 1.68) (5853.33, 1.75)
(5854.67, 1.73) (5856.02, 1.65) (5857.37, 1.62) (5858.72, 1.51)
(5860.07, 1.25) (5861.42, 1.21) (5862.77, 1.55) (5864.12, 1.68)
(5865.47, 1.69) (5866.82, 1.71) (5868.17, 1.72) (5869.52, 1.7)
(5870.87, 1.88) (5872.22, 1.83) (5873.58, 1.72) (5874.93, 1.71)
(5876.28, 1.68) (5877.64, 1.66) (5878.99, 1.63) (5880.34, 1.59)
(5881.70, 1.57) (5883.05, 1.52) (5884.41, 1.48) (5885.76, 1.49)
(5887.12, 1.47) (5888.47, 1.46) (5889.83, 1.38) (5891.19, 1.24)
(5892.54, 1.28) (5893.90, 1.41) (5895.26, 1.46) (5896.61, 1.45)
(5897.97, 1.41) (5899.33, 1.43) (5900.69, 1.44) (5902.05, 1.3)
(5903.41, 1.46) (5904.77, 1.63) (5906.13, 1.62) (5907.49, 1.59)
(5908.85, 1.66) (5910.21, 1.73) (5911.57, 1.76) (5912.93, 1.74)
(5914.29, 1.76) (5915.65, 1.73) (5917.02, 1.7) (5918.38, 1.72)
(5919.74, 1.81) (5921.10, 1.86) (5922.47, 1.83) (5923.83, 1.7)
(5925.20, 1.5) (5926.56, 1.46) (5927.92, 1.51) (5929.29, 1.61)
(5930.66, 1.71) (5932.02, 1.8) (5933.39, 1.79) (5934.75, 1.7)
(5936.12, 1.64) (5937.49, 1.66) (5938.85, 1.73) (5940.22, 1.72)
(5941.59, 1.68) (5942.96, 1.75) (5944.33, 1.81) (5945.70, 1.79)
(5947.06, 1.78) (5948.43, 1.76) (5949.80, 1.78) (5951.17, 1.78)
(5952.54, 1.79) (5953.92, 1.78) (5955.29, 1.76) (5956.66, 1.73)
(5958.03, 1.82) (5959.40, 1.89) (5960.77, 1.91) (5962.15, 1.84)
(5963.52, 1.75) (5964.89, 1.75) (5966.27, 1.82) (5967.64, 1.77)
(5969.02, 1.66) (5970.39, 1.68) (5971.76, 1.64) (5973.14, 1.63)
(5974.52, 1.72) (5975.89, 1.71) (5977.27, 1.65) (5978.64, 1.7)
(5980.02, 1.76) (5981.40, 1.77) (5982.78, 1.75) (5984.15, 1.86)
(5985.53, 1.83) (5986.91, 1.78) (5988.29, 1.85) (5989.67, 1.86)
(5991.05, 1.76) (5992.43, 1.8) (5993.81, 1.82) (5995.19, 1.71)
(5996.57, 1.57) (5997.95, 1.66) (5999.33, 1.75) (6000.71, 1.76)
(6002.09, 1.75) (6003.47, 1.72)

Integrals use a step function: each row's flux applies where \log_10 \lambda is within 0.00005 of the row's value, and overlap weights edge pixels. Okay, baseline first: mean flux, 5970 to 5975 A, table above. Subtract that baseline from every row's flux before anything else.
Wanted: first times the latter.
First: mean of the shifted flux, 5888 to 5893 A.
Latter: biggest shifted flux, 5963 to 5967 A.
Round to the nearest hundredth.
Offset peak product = -0.05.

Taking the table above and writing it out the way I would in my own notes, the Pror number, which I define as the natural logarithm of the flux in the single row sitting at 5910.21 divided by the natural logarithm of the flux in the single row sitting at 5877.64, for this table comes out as 1.08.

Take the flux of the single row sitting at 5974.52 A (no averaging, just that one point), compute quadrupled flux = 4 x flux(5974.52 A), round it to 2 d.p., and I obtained 6.88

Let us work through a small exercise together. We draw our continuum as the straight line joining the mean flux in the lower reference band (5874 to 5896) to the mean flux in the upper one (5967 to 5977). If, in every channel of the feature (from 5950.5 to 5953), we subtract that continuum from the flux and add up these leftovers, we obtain 0.28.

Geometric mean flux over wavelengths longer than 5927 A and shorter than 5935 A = 1.68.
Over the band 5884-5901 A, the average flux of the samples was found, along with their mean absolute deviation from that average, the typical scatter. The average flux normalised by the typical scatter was 26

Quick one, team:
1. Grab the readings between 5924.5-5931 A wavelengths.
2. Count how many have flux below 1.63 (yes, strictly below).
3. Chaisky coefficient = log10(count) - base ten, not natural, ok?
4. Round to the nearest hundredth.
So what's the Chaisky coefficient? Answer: 0.60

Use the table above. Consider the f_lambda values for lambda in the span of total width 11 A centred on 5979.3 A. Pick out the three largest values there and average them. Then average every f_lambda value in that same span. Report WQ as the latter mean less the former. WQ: -0.057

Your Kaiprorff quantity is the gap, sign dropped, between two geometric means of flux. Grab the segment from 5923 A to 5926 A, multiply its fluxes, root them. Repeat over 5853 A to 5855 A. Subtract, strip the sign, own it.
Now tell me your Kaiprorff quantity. 0.14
